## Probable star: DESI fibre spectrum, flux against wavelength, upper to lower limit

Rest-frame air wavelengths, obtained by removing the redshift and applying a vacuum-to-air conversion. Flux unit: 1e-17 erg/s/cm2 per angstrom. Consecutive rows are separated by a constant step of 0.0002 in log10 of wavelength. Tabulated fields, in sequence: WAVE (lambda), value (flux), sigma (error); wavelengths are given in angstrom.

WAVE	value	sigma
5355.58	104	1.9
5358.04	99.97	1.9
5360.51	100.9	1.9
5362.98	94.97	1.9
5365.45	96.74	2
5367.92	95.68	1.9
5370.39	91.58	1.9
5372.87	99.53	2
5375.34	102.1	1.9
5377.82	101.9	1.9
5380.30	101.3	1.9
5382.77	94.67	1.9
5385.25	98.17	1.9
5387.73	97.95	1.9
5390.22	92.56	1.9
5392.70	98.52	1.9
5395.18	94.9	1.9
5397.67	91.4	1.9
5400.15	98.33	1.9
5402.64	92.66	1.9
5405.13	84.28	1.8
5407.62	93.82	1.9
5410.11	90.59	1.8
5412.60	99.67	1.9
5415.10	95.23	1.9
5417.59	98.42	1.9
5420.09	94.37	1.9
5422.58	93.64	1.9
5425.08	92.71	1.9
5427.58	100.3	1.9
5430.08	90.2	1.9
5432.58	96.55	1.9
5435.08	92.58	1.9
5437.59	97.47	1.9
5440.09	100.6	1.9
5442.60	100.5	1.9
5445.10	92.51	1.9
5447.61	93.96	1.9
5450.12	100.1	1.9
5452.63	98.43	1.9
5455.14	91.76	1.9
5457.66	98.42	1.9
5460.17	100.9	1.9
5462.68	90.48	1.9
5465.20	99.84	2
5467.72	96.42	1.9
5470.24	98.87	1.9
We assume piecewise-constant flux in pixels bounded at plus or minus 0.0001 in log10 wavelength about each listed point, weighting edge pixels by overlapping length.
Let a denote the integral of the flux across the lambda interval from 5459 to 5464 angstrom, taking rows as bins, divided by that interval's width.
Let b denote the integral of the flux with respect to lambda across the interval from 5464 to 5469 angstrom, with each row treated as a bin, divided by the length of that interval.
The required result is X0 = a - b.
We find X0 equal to -2.4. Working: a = 95.7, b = 98.0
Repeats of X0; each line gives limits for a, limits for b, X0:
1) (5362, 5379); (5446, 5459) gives 1.1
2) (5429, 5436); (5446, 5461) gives -3.8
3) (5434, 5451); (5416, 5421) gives 0.3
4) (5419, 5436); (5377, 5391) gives -3.4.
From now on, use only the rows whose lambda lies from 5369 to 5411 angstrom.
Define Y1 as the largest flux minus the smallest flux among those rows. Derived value 17.8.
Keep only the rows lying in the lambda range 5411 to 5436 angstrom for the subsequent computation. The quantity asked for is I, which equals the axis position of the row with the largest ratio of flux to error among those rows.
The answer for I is 5427.58 angstrom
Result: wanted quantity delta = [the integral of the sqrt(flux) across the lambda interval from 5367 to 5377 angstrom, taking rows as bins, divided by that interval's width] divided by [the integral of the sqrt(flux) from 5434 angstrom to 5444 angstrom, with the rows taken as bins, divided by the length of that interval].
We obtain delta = 1.00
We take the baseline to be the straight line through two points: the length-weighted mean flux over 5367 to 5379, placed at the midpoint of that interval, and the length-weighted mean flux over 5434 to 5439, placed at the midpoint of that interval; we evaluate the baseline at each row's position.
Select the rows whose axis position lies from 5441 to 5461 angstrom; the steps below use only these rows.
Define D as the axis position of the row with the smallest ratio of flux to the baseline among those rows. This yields 5455.14 angstrom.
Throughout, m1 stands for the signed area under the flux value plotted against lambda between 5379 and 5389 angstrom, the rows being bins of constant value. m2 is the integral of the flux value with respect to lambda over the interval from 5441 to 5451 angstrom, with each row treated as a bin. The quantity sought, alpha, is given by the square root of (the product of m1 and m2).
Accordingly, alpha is 974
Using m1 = 980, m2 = 968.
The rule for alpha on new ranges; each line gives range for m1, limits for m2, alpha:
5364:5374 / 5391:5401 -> 957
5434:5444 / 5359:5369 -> 975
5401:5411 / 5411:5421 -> 936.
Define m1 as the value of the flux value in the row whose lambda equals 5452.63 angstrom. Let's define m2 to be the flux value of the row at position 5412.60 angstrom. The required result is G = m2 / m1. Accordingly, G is 1.01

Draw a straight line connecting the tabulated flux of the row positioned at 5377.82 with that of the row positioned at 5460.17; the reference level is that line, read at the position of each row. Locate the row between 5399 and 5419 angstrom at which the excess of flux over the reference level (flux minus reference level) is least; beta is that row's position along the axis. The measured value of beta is 5405.13 angstrom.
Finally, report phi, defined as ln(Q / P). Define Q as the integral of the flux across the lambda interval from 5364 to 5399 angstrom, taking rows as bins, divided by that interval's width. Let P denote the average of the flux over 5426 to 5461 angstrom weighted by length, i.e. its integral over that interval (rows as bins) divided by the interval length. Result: 0.003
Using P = 96.6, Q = 96.9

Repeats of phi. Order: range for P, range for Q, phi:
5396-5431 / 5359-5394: 0.038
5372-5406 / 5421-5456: -0.006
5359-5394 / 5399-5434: -0.034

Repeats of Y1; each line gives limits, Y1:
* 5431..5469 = 10.4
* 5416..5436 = 10.1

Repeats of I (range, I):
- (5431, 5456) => 5440.09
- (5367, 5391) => 5375.34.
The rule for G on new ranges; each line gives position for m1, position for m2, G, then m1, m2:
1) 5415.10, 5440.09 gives 1.06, 95.23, 100.6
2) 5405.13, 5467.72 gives 1.14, 84.28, 96.42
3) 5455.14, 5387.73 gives 1.07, 91.76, 97.95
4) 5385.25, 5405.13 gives 0.86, 98.17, 84.28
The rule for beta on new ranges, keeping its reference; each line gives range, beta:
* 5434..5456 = 5455.14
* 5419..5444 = 5430.08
